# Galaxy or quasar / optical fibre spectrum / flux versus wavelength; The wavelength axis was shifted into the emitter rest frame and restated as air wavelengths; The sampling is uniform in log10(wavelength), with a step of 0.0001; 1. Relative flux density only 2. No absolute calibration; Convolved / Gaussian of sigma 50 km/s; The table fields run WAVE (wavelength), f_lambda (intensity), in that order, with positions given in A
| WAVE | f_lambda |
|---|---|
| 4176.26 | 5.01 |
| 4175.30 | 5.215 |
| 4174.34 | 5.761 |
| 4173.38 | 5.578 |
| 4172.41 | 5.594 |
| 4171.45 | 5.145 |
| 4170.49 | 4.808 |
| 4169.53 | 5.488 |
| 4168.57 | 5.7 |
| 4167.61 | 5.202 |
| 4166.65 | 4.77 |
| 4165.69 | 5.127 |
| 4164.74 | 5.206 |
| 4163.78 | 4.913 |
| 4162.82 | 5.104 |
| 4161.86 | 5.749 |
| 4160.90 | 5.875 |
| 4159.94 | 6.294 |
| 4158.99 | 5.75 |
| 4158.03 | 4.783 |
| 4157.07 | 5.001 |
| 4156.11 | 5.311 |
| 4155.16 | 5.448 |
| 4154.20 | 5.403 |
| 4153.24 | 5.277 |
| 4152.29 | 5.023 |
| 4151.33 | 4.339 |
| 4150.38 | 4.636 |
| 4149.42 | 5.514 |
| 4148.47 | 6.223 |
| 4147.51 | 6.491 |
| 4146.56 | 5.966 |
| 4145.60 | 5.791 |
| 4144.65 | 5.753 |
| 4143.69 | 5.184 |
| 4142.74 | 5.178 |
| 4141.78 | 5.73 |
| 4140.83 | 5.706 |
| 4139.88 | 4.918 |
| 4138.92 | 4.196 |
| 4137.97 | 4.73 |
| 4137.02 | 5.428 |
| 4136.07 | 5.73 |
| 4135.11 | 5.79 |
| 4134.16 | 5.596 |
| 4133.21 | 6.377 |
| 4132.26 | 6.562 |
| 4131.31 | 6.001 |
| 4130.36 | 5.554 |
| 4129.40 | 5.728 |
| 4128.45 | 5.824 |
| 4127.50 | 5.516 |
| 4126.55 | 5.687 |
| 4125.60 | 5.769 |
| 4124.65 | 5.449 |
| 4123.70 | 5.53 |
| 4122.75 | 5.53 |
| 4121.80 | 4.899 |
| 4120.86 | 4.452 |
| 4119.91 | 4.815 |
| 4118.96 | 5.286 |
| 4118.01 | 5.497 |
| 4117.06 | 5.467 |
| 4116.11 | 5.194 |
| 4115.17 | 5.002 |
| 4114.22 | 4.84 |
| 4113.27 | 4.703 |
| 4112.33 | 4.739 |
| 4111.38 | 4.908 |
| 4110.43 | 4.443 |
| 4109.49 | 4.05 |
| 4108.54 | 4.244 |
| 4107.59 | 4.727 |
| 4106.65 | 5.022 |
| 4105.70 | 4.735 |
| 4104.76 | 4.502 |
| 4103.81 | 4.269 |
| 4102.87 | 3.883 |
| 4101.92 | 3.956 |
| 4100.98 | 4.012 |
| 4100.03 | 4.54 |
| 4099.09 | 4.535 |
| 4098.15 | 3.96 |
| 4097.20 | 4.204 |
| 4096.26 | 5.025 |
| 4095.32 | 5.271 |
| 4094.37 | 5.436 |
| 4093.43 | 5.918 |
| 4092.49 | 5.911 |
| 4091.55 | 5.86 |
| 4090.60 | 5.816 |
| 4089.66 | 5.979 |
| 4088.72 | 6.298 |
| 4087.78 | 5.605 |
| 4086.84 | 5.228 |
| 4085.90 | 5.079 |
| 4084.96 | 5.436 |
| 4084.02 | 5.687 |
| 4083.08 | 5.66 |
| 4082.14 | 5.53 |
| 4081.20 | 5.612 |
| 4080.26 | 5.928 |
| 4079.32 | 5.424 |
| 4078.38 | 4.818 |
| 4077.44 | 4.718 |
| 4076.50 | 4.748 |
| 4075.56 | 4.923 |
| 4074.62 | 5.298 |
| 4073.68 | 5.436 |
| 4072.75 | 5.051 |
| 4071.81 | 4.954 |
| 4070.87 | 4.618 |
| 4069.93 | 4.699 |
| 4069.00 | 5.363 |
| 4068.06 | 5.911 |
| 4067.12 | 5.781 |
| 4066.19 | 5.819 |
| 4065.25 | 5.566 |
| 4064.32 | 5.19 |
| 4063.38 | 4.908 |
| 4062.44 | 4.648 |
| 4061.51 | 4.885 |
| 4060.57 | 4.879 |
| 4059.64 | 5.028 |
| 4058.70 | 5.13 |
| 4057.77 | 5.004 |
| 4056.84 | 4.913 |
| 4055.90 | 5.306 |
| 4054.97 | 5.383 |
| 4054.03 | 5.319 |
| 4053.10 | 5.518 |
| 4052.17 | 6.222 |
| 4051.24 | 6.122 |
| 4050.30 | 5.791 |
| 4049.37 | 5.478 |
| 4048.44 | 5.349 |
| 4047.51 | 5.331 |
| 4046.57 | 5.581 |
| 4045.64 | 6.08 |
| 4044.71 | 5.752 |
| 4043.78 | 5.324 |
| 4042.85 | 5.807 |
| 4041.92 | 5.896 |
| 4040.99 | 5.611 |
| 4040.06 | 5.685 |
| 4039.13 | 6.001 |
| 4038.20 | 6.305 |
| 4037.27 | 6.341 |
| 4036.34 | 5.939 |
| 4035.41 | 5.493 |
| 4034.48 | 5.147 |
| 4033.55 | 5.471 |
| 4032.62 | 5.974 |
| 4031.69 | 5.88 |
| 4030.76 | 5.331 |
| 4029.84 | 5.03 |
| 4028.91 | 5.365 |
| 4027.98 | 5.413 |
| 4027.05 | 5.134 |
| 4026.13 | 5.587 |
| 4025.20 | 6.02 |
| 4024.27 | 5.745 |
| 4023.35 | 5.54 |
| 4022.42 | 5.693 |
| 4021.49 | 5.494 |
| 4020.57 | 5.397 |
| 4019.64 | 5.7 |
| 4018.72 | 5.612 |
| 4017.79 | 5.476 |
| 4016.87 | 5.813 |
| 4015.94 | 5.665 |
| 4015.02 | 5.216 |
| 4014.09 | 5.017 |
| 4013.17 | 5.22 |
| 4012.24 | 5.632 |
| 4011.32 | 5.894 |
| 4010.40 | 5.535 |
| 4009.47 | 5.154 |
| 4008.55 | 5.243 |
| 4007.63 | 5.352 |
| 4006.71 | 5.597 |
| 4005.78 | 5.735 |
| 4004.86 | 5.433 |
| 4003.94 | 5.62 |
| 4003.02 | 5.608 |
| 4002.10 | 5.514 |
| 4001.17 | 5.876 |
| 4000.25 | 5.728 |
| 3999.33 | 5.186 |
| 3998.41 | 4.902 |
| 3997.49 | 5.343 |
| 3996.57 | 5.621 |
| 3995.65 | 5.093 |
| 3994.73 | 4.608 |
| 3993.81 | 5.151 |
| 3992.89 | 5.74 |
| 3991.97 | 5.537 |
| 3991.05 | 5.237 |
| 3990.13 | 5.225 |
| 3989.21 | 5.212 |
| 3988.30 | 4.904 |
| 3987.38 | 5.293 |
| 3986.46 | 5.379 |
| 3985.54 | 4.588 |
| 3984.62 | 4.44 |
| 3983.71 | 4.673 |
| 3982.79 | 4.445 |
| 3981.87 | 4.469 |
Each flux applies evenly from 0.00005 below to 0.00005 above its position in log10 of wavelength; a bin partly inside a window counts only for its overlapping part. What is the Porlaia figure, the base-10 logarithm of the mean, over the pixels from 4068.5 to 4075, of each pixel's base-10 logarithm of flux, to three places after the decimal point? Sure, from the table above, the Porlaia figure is -0.153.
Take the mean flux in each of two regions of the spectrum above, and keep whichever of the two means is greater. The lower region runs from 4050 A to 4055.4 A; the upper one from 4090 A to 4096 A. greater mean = 5.7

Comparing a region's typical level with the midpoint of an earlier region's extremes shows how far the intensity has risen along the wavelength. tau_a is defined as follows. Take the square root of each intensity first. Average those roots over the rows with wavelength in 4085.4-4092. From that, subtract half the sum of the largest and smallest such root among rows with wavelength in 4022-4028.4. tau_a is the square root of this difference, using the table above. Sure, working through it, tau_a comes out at 0.16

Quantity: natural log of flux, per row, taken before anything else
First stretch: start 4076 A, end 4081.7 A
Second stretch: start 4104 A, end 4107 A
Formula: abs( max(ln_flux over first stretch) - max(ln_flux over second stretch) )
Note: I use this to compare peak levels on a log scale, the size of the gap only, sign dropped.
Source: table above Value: 0.17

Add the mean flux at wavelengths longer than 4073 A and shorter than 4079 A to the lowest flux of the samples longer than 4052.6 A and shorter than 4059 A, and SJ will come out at 9.9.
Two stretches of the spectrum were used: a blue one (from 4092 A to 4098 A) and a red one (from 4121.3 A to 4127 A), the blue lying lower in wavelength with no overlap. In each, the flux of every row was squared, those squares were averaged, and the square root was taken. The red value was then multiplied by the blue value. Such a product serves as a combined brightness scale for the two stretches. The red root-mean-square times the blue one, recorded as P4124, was 29.2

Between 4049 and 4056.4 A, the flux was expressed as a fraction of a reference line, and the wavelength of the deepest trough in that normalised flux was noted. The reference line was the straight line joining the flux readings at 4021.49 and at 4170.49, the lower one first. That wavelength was 4055.90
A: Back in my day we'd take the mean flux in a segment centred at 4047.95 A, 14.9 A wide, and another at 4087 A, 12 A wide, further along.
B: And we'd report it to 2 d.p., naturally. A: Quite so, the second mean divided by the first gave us 1.00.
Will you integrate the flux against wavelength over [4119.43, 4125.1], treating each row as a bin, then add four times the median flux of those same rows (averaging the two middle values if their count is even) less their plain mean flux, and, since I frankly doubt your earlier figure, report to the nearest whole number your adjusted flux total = 45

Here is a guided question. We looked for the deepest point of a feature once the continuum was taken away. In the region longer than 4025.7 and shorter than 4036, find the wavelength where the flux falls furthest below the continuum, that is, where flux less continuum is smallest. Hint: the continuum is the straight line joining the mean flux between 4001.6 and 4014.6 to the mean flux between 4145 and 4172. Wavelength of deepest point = 4029.84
